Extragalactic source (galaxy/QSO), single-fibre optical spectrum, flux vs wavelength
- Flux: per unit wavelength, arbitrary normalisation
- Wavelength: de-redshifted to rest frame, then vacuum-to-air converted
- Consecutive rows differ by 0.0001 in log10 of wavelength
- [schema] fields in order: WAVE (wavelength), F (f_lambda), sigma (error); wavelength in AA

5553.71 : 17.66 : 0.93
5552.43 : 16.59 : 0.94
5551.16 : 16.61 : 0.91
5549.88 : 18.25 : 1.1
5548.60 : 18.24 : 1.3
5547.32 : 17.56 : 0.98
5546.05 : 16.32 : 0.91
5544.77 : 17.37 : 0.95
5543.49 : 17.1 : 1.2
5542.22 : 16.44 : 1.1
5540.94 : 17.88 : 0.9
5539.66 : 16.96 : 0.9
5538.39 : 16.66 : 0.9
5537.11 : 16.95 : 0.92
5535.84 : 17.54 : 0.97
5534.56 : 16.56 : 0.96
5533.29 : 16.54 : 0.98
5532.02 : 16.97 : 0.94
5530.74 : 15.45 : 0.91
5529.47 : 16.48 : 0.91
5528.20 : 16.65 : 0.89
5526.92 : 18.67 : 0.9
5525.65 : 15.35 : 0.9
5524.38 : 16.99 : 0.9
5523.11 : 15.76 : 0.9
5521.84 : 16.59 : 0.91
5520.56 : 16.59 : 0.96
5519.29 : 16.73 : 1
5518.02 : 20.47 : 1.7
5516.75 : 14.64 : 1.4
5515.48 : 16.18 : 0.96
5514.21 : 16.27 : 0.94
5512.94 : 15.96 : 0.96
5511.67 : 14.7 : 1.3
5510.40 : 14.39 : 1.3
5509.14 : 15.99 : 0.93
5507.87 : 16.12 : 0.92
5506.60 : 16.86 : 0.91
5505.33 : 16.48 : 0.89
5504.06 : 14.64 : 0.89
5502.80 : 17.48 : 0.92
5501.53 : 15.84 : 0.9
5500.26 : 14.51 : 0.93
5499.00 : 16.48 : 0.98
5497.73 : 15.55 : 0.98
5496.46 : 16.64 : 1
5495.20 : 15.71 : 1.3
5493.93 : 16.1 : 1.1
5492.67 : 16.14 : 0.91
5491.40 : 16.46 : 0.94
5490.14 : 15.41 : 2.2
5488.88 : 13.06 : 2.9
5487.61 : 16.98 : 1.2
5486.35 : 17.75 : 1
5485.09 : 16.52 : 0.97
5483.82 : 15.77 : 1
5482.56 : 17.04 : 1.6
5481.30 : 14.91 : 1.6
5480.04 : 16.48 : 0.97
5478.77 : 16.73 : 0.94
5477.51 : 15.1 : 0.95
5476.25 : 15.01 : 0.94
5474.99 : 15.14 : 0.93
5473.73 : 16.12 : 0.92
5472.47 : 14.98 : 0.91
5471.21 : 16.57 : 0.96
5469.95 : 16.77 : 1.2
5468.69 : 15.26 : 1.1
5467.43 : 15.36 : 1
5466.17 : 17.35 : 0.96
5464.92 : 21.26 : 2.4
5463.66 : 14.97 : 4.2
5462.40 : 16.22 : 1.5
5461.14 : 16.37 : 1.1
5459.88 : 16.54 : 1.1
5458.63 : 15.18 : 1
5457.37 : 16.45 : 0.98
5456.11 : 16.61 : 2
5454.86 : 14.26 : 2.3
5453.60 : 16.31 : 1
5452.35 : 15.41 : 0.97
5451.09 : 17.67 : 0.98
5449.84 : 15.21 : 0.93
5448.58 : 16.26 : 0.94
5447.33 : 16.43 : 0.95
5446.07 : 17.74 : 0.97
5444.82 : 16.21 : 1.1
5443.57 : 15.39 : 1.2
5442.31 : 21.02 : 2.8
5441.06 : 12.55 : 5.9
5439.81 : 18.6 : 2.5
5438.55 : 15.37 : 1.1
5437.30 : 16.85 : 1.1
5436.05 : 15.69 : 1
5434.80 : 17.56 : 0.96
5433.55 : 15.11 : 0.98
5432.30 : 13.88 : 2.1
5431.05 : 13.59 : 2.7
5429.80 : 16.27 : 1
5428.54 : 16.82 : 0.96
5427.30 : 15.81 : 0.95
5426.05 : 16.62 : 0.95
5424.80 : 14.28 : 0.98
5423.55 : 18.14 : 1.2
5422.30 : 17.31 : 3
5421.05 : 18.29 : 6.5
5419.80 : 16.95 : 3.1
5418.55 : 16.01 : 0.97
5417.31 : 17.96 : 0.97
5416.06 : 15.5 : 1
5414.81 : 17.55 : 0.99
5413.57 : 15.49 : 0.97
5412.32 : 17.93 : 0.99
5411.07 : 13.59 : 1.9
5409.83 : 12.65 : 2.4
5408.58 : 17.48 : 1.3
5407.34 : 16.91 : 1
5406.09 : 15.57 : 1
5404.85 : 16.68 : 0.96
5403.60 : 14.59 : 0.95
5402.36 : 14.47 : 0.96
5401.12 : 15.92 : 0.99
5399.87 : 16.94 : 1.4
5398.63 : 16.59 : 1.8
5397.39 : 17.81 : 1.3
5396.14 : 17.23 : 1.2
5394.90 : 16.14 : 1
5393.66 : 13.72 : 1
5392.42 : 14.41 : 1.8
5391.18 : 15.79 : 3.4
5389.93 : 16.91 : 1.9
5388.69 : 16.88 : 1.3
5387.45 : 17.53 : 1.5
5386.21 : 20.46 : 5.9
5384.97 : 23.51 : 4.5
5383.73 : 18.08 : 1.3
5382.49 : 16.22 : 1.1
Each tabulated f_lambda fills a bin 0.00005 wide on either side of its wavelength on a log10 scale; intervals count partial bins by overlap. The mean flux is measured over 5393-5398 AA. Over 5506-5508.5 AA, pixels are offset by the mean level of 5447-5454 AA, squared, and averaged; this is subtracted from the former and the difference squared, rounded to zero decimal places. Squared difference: 256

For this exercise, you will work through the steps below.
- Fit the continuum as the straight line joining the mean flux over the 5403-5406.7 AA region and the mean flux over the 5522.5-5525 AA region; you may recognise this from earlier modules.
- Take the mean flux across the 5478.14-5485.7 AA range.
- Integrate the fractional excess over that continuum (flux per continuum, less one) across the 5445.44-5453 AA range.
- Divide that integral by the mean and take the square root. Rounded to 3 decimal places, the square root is 0.127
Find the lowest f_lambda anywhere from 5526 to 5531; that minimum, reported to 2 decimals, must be 15.45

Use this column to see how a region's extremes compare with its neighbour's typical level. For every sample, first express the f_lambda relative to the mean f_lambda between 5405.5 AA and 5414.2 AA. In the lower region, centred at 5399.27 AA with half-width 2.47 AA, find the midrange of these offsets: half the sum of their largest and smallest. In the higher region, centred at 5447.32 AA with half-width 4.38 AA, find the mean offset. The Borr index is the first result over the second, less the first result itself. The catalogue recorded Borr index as 0.4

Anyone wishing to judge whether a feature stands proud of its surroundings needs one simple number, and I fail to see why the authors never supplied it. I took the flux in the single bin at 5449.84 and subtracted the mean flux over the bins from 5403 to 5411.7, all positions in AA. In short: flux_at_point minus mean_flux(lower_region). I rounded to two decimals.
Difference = -0.14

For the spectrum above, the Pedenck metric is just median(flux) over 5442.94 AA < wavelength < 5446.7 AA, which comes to 16.2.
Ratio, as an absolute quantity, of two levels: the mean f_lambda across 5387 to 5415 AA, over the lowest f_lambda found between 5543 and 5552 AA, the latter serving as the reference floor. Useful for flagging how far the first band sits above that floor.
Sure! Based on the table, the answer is 0.98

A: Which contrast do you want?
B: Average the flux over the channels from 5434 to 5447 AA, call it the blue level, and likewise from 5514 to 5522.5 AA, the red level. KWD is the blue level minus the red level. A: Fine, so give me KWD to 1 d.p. -0.1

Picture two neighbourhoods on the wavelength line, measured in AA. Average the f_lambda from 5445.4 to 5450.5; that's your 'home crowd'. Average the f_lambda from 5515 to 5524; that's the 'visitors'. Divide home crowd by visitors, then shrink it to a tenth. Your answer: 0.098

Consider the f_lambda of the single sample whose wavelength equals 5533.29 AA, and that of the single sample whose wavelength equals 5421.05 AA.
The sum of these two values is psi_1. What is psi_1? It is 34.8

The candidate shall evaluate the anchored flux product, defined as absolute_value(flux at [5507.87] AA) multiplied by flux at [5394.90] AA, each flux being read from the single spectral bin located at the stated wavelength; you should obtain 260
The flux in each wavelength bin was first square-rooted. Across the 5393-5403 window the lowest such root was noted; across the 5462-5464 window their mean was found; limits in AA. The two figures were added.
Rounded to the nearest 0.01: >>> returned 7.65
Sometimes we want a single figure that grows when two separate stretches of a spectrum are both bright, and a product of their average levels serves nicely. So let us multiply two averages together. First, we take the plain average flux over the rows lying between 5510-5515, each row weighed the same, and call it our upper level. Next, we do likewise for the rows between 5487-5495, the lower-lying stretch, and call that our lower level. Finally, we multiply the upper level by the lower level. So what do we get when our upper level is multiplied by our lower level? 241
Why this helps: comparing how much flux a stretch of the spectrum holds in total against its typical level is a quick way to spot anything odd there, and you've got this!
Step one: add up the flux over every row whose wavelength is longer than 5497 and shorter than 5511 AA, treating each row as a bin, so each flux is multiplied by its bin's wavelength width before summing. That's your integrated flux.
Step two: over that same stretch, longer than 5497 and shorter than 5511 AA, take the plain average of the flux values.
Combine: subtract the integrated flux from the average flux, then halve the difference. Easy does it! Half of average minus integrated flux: -103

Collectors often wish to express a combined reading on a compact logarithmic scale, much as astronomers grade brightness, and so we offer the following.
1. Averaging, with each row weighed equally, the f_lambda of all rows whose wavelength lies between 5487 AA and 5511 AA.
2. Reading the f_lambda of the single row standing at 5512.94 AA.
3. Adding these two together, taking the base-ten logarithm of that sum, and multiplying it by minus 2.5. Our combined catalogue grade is -3.76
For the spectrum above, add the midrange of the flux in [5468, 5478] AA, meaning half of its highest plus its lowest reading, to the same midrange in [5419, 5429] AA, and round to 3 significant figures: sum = 32.2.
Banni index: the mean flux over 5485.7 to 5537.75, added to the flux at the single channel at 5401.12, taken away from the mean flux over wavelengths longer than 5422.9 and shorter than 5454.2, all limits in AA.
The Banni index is -16.0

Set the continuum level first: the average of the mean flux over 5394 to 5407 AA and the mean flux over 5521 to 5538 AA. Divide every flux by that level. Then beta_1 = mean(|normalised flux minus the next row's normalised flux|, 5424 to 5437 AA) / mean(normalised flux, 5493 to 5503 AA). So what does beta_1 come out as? 0.092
